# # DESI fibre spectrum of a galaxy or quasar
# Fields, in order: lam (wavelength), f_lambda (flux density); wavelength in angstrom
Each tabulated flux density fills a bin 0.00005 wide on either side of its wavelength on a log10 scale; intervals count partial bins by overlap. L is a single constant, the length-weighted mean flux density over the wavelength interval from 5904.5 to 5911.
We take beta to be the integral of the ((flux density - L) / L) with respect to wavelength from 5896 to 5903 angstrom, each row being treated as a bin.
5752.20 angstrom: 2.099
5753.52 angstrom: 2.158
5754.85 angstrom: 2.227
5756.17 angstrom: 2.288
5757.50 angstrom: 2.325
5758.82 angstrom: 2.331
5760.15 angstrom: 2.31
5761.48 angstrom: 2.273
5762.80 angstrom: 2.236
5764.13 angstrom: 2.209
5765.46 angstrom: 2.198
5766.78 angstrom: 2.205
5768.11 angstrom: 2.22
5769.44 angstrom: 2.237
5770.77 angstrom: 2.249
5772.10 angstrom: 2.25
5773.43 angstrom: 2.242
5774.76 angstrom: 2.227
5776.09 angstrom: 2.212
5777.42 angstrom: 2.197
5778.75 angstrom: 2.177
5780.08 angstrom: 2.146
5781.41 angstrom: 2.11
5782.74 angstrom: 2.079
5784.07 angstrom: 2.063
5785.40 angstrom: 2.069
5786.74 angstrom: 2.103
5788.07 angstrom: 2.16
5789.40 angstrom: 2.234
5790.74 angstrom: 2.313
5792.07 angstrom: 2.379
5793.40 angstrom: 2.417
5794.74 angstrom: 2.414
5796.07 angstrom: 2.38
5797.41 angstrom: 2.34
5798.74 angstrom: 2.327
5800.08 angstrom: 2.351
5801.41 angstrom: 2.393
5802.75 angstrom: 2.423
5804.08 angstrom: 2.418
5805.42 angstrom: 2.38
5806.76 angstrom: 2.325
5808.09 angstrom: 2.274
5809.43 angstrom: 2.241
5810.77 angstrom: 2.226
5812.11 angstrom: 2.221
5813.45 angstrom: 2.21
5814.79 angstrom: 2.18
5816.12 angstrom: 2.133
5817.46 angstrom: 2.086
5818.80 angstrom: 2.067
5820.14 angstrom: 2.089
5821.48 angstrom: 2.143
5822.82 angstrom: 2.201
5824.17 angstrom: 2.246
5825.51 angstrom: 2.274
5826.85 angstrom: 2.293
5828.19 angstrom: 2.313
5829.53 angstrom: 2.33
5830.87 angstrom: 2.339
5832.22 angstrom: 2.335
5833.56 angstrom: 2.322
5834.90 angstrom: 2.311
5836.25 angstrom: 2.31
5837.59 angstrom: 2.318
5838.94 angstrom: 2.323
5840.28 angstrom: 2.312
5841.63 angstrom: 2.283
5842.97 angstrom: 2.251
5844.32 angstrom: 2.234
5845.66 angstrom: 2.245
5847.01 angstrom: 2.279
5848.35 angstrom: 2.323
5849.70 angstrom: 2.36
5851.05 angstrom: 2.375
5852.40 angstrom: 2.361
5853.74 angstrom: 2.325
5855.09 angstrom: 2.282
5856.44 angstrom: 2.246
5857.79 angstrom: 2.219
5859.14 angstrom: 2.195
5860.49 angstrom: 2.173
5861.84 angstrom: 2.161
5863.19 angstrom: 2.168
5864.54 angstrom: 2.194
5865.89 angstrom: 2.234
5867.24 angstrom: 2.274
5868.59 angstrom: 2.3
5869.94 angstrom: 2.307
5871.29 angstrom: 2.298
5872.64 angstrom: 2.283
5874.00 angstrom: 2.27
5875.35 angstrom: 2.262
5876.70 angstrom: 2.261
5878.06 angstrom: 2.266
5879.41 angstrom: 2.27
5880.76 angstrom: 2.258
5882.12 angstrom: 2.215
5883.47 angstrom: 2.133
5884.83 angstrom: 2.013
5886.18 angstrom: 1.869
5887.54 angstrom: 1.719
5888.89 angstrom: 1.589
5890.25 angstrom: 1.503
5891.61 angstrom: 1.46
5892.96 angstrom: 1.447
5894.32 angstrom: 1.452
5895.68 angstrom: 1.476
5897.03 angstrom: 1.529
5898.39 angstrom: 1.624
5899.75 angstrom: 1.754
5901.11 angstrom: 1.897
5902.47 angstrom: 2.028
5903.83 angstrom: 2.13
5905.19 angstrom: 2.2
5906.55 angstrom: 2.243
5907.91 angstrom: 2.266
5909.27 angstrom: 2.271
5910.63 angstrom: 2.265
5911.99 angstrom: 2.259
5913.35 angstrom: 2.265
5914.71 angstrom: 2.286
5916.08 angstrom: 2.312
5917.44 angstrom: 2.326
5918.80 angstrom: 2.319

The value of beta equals -1.56 angstrom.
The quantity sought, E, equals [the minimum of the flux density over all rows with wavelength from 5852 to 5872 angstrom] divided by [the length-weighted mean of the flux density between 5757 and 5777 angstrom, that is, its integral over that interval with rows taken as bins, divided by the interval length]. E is 0.962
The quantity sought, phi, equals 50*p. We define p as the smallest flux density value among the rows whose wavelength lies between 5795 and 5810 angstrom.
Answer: 112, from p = 2.241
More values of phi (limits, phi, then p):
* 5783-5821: 103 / 2.063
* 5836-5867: 108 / 2.161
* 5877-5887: 93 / 1.869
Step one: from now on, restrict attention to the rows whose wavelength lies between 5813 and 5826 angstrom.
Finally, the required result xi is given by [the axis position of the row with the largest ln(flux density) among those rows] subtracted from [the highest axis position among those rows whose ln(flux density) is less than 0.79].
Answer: -2.7 angstrom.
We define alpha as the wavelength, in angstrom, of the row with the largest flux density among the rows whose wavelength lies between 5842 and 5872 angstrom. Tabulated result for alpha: 5851.05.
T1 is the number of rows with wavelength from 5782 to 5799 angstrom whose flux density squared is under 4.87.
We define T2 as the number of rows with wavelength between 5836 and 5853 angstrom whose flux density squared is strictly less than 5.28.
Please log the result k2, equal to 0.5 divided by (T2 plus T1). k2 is 0.050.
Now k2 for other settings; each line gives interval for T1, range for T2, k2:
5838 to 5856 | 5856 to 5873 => 0.050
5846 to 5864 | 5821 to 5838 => 0.056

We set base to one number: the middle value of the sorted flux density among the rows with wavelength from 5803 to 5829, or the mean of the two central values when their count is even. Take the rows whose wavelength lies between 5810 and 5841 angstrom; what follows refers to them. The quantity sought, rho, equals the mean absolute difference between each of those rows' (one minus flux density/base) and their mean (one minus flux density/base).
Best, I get 0.03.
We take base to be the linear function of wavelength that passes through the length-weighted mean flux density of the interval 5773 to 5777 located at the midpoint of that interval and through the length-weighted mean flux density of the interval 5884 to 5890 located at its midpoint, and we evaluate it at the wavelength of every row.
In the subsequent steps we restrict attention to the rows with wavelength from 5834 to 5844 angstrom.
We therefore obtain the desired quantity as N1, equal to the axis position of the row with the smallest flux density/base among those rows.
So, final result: 5842.97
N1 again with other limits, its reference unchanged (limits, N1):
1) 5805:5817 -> 5816.12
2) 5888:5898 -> 5892.96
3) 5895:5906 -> 5895.68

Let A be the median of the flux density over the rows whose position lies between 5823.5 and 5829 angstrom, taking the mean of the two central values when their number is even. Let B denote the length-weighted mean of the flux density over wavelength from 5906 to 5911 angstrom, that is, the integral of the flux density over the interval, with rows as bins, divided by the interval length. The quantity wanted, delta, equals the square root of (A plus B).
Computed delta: 2.13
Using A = 2.28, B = 2.26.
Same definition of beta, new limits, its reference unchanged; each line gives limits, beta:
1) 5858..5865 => -0.21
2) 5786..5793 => -0.02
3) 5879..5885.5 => -0.21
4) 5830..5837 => 0.23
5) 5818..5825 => -0.30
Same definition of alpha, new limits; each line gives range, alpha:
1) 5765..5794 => 5793.40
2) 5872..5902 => 5872.64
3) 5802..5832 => 5802.75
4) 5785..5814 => 5802.75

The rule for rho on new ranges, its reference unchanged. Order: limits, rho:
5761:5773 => 0.01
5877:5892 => 0.13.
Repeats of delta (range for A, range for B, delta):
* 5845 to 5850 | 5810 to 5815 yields 2.12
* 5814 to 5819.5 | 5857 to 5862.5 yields 2.07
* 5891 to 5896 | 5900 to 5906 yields 1.87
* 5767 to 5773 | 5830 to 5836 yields 2.14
